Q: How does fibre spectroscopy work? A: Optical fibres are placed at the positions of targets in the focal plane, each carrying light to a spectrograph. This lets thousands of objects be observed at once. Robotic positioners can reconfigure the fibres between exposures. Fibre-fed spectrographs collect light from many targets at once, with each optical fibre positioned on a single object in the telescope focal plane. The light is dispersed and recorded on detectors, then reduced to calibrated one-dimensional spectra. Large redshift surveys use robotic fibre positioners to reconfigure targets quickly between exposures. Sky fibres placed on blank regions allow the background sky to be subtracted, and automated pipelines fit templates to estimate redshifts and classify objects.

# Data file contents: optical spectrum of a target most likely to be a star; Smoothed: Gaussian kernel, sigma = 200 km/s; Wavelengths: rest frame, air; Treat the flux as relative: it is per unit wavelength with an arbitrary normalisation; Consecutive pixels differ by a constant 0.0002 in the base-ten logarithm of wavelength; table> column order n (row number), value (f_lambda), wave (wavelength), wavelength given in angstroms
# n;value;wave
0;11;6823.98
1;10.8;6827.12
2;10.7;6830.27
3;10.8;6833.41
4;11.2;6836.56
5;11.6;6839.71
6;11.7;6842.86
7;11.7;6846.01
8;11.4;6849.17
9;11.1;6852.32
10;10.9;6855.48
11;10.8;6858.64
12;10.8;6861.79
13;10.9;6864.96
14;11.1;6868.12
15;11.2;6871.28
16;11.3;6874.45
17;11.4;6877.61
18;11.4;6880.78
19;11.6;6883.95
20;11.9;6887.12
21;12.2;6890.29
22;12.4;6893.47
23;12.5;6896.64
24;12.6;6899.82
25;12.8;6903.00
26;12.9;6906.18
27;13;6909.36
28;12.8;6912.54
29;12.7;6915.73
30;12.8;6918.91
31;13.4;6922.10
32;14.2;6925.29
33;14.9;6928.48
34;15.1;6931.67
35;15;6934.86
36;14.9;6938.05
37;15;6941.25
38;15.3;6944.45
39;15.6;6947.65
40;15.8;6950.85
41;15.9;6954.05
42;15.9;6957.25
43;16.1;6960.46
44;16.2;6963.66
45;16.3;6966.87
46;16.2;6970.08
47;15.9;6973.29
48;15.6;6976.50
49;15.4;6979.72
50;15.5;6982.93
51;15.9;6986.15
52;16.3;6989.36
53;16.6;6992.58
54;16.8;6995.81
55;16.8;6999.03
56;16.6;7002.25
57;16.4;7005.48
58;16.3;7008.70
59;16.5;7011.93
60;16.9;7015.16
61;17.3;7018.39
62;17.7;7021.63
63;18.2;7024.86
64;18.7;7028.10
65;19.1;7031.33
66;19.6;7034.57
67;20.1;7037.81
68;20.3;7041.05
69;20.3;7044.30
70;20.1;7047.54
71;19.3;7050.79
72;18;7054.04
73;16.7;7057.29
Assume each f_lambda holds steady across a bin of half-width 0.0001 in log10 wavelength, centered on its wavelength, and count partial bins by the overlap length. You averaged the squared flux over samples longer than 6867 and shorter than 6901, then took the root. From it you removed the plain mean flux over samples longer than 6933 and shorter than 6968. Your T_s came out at -3.8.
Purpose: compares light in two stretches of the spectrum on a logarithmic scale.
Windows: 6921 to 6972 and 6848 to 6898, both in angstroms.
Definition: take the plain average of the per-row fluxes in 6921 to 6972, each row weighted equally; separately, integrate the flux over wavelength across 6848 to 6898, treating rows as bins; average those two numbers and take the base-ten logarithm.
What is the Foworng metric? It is 2.47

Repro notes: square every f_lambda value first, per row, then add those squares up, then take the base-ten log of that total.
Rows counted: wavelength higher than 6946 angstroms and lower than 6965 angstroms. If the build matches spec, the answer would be 3.2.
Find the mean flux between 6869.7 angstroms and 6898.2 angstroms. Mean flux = 11.8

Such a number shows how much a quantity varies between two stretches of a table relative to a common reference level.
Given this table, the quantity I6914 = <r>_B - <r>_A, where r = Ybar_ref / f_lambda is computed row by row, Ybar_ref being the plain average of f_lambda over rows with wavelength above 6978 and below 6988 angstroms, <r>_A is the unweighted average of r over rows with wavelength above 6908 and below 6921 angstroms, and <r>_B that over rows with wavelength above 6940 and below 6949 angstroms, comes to -0.20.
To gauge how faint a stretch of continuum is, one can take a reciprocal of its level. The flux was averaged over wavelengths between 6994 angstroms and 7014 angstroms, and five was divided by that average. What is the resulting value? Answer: 0.30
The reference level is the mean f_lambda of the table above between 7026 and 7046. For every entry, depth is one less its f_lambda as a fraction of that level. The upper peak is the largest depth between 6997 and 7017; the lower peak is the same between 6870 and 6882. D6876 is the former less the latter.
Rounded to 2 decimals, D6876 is -0.26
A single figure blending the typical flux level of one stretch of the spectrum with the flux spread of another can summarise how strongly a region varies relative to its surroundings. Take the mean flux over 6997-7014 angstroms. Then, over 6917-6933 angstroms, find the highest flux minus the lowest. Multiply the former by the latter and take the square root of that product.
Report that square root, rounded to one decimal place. 6.2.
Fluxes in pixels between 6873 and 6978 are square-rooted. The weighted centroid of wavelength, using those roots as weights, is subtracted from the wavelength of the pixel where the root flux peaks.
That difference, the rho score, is 39.7 angstroms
